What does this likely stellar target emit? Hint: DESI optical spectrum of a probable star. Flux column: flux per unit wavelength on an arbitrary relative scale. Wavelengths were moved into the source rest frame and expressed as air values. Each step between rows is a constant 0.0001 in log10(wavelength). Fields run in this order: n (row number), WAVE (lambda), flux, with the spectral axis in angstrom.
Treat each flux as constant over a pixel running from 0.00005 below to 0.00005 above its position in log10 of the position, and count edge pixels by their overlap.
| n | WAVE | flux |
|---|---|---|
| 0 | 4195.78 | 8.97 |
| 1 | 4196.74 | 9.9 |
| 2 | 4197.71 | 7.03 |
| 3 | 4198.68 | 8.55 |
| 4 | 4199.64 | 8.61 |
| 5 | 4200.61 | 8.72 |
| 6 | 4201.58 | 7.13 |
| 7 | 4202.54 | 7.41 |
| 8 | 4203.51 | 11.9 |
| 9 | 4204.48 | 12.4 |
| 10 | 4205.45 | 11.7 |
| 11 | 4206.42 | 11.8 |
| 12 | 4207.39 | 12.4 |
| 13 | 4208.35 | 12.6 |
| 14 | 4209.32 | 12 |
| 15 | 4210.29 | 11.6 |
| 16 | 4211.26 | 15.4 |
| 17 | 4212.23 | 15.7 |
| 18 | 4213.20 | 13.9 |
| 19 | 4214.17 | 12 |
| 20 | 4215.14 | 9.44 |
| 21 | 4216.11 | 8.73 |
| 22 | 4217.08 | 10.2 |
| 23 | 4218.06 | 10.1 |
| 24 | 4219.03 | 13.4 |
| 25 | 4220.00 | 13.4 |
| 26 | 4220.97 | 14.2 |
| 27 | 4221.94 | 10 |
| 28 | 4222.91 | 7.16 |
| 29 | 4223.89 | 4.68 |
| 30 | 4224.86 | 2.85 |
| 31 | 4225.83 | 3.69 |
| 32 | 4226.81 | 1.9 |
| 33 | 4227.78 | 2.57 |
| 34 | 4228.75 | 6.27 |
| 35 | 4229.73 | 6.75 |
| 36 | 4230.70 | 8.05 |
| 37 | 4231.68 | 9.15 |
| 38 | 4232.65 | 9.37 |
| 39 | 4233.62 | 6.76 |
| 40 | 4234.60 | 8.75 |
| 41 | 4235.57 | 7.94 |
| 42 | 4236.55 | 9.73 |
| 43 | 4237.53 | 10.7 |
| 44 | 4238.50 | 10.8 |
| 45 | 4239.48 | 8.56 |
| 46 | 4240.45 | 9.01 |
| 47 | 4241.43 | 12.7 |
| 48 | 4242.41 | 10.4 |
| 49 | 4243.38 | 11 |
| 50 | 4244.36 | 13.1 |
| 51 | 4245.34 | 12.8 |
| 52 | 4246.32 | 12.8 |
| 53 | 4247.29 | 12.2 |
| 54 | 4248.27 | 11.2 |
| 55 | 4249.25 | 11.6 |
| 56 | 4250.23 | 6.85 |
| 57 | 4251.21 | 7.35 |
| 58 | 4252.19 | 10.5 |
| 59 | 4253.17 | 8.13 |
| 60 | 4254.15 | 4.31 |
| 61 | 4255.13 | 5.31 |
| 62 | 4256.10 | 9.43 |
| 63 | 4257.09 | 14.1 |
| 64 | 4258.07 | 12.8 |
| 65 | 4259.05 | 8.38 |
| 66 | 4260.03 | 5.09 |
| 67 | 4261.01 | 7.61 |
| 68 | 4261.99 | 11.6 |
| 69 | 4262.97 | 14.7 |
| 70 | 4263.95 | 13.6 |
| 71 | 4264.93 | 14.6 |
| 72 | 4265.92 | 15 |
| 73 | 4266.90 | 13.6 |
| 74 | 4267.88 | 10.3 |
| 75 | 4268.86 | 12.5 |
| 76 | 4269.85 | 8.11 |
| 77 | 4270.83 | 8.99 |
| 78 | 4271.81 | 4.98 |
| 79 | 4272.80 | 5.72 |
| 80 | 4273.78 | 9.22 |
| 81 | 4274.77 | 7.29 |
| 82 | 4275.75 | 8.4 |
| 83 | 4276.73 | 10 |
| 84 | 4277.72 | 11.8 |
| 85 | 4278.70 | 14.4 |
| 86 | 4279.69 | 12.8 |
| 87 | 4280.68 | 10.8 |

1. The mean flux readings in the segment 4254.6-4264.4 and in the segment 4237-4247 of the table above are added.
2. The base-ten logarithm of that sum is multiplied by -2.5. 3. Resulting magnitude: -3.33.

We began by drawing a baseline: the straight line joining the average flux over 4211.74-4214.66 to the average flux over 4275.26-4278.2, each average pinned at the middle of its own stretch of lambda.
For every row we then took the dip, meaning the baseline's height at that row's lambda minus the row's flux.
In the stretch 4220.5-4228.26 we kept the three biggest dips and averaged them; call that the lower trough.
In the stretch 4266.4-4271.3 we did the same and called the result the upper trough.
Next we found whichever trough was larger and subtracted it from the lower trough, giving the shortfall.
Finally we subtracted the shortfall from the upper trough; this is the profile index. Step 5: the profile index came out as 1.4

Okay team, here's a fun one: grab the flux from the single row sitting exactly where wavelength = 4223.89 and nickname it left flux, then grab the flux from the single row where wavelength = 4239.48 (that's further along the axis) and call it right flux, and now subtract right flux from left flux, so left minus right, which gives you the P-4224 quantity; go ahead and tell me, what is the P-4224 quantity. -4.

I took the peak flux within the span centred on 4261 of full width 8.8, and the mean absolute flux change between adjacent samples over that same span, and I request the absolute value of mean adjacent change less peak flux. 12.1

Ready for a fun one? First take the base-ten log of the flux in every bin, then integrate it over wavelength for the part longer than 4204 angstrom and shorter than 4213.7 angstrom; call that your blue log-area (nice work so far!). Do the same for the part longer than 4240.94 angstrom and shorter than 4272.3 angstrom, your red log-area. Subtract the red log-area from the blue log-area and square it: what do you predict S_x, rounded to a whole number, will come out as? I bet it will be 422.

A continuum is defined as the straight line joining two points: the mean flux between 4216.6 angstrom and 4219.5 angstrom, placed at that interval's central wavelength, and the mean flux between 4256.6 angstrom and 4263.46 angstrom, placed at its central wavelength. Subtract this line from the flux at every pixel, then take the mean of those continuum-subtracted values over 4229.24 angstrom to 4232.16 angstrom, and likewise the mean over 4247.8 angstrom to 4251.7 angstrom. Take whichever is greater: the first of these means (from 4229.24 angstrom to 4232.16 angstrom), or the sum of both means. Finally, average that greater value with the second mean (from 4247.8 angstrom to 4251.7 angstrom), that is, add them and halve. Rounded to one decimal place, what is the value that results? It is -2.3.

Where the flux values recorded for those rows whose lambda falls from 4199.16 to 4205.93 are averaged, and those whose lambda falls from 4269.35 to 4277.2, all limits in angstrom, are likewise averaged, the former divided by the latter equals 1.2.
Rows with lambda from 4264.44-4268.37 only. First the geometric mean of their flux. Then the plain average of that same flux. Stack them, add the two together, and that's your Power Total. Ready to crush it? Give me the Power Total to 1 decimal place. 26.6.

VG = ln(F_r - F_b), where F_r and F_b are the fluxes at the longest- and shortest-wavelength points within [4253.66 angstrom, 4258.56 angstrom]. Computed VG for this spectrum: 2.1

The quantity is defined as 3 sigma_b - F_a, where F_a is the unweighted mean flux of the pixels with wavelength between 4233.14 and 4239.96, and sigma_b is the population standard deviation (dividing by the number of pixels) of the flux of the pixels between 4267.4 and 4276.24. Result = -2.6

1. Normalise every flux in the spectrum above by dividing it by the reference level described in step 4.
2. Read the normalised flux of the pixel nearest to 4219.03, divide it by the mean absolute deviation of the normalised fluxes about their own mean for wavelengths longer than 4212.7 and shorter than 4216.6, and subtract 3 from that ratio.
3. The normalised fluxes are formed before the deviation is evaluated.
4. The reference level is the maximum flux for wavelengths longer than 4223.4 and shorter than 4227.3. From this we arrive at 3.9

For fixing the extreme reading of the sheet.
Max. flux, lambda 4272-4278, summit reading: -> 11.8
